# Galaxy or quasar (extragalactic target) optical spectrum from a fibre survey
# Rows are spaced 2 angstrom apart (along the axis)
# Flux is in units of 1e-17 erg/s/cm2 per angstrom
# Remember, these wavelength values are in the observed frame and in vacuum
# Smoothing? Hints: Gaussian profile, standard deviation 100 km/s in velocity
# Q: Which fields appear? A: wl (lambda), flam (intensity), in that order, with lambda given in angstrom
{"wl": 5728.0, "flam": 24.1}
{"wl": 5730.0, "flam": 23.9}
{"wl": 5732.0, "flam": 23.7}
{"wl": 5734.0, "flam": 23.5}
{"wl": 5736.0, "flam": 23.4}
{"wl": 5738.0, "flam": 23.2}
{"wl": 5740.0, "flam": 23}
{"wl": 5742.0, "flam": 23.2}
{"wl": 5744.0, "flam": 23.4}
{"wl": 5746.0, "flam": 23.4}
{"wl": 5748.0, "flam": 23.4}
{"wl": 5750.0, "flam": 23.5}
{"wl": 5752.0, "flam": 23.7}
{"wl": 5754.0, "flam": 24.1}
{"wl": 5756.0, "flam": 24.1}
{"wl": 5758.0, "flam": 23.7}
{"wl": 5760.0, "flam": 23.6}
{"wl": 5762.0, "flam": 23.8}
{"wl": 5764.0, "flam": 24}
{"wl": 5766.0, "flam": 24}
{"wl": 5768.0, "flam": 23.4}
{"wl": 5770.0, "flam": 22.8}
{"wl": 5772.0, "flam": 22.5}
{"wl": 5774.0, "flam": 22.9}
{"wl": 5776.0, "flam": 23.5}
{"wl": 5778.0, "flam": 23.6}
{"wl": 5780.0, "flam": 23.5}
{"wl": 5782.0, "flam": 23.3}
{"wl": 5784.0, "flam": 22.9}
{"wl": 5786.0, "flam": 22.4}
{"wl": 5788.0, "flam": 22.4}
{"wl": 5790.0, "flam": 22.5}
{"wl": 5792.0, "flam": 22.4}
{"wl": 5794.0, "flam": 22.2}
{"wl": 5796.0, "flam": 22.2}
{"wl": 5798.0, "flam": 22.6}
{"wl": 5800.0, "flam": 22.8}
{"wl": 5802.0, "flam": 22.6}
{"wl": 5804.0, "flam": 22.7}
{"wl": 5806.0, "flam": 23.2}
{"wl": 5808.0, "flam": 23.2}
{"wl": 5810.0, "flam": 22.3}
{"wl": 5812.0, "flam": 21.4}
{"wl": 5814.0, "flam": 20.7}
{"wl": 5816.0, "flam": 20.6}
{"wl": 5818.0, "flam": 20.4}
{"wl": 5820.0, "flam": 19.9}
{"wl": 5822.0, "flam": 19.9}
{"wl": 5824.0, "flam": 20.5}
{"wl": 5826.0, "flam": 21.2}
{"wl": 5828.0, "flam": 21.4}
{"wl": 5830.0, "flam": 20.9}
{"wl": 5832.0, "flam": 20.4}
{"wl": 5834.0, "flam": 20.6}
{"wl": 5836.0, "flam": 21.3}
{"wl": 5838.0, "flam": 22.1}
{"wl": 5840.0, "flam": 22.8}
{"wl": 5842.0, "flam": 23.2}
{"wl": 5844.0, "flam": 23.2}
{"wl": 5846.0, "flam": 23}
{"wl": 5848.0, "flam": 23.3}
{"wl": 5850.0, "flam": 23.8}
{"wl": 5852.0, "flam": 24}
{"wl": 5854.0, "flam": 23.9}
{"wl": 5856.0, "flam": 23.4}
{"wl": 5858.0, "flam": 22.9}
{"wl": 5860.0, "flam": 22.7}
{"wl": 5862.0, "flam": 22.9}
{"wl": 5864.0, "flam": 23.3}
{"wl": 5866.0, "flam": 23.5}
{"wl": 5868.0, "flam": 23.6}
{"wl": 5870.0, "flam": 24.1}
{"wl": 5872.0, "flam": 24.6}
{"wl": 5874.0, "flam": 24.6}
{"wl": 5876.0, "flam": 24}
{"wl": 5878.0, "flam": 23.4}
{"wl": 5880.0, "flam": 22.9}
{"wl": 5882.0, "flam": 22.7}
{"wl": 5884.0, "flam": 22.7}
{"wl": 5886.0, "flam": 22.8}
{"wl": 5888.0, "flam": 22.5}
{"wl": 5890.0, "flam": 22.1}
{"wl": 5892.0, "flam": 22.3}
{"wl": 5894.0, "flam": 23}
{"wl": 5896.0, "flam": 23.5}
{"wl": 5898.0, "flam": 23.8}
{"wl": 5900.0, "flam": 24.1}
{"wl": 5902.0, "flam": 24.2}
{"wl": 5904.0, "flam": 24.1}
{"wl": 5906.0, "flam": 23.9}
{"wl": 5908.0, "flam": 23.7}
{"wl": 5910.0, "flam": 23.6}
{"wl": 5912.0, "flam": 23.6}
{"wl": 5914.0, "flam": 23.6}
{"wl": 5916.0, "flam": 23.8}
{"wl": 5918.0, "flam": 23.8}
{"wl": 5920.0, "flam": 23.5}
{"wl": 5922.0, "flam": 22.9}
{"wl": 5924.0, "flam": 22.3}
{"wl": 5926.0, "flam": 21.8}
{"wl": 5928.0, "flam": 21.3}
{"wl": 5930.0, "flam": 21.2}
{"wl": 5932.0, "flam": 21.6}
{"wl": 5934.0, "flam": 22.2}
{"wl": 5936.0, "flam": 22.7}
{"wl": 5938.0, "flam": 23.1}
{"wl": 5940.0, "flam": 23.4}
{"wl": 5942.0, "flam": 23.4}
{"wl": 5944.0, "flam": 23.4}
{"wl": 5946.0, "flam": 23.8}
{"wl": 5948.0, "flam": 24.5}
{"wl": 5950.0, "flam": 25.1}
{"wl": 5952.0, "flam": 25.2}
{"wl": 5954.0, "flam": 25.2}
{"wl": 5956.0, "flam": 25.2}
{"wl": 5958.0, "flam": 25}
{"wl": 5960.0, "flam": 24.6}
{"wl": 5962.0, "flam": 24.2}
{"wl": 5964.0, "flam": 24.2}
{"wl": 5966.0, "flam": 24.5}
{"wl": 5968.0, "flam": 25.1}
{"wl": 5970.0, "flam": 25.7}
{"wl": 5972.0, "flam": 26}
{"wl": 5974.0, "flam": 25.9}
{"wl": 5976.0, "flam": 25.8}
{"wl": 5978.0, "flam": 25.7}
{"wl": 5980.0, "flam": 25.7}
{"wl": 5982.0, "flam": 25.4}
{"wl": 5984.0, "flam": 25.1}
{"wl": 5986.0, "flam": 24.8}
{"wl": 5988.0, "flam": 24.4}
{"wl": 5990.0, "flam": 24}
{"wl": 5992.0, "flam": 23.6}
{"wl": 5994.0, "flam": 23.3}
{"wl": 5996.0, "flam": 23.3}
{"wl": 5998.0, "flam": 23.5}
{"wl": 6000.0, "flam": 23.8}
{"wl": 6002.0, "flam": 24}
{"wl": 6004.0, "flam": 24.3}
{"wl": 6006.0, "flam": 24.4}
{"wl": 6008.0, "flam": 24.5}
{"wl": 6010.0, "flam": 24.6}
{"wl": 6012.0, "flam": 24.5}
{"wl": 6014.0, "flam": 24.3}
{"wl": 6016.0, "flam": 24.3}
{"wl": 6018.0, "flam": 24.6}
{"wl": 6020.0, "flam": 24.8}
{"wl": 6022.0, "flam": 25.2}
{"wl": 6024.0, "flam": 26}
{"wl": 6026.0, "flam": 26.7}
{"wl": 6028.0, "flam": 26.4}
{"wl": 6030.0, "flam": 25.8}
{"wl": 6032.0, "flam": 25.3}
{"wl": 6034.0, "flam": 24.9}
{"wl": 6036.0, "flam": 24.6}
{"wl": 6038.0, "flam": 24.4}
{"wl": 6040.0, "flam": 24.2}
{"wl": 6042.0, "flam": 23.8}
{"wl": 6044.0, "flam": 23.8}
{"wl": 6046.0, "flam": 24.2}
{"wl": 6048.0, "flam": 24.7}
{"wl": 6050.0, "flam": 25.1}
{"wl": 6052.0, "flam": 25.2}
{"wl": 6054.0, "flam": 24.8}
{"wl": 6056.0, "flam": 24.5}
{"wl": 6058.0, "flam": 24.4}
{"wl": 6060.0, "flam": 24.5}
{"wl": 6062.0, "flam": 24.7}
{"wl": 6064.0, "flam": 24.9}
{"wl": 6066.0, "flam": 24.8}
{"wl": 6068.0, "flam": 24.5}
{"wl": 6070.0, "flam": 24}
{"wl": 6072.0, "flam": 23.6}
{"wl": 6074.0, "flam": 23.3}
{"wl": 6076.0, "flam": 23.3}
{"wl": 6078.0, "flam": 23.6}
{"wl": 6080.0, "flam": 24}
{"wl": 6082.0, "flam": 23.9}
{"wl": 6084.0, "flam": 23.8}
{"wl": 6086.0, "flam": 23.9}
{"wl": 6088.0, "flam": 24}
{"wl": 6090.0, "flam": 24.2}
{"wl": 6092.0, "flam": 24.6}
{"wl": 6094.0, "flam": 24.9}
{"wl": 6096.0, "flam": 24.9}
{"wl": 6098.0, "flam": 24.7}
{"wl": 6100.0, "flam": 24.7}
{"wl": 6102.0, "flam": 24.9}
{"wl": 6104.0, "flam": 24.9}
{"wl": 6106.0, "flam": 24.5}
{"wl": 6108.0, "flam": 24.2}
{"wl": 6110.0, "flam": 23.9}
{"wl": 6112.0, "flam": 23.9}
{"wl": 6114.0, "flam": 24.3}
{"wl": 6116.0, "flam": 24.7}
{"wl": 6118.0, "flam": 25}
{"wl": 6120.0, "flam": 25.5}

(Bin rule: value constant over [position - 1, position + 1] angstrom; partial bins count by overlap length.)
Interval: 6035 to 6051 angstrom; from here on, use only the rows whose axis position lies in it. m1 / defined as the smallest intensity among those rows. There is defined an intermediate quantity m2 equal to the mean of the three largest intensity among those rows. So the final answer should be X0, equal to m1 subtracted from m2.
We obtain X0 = 1.00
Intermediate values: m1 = 23.8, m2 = 24.8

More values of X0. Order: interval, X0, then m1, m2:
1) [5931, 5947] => 1.93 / 21.6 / 23.5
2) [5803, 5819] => 2.63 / 20.4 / 23.0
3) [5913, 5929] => 2.43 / 21.3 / 23.7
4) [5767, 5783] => 1.03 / 22.5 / 23.5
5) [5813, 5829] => 1.20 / 19.9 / 21.1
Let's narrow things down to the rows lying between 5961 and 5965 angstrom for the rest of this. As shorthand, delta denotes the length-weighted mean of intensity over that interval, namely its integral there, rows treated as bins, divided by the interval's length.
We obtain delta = 24.2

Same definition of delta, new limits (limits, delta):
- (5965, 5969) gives 24.8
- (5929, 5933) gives 21.4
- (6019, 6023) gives 25.0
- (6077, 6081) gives 23.8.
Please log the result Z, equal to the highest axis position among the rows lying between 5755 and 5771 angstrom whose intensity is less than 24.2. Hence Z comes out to 5770.0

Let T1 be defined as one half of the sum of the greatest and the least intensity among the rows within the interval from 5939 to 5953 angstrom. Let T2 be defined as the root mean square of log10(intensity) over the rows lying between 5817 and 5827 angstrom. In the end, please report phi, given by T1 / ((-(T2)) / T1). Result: -451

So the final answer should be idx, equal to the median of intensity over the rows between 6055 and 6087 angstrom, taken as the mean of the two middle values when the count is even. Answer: 24.0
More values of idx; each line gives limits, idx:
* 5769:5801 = 22.7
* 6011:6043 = 24.7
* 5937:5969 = 24.5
